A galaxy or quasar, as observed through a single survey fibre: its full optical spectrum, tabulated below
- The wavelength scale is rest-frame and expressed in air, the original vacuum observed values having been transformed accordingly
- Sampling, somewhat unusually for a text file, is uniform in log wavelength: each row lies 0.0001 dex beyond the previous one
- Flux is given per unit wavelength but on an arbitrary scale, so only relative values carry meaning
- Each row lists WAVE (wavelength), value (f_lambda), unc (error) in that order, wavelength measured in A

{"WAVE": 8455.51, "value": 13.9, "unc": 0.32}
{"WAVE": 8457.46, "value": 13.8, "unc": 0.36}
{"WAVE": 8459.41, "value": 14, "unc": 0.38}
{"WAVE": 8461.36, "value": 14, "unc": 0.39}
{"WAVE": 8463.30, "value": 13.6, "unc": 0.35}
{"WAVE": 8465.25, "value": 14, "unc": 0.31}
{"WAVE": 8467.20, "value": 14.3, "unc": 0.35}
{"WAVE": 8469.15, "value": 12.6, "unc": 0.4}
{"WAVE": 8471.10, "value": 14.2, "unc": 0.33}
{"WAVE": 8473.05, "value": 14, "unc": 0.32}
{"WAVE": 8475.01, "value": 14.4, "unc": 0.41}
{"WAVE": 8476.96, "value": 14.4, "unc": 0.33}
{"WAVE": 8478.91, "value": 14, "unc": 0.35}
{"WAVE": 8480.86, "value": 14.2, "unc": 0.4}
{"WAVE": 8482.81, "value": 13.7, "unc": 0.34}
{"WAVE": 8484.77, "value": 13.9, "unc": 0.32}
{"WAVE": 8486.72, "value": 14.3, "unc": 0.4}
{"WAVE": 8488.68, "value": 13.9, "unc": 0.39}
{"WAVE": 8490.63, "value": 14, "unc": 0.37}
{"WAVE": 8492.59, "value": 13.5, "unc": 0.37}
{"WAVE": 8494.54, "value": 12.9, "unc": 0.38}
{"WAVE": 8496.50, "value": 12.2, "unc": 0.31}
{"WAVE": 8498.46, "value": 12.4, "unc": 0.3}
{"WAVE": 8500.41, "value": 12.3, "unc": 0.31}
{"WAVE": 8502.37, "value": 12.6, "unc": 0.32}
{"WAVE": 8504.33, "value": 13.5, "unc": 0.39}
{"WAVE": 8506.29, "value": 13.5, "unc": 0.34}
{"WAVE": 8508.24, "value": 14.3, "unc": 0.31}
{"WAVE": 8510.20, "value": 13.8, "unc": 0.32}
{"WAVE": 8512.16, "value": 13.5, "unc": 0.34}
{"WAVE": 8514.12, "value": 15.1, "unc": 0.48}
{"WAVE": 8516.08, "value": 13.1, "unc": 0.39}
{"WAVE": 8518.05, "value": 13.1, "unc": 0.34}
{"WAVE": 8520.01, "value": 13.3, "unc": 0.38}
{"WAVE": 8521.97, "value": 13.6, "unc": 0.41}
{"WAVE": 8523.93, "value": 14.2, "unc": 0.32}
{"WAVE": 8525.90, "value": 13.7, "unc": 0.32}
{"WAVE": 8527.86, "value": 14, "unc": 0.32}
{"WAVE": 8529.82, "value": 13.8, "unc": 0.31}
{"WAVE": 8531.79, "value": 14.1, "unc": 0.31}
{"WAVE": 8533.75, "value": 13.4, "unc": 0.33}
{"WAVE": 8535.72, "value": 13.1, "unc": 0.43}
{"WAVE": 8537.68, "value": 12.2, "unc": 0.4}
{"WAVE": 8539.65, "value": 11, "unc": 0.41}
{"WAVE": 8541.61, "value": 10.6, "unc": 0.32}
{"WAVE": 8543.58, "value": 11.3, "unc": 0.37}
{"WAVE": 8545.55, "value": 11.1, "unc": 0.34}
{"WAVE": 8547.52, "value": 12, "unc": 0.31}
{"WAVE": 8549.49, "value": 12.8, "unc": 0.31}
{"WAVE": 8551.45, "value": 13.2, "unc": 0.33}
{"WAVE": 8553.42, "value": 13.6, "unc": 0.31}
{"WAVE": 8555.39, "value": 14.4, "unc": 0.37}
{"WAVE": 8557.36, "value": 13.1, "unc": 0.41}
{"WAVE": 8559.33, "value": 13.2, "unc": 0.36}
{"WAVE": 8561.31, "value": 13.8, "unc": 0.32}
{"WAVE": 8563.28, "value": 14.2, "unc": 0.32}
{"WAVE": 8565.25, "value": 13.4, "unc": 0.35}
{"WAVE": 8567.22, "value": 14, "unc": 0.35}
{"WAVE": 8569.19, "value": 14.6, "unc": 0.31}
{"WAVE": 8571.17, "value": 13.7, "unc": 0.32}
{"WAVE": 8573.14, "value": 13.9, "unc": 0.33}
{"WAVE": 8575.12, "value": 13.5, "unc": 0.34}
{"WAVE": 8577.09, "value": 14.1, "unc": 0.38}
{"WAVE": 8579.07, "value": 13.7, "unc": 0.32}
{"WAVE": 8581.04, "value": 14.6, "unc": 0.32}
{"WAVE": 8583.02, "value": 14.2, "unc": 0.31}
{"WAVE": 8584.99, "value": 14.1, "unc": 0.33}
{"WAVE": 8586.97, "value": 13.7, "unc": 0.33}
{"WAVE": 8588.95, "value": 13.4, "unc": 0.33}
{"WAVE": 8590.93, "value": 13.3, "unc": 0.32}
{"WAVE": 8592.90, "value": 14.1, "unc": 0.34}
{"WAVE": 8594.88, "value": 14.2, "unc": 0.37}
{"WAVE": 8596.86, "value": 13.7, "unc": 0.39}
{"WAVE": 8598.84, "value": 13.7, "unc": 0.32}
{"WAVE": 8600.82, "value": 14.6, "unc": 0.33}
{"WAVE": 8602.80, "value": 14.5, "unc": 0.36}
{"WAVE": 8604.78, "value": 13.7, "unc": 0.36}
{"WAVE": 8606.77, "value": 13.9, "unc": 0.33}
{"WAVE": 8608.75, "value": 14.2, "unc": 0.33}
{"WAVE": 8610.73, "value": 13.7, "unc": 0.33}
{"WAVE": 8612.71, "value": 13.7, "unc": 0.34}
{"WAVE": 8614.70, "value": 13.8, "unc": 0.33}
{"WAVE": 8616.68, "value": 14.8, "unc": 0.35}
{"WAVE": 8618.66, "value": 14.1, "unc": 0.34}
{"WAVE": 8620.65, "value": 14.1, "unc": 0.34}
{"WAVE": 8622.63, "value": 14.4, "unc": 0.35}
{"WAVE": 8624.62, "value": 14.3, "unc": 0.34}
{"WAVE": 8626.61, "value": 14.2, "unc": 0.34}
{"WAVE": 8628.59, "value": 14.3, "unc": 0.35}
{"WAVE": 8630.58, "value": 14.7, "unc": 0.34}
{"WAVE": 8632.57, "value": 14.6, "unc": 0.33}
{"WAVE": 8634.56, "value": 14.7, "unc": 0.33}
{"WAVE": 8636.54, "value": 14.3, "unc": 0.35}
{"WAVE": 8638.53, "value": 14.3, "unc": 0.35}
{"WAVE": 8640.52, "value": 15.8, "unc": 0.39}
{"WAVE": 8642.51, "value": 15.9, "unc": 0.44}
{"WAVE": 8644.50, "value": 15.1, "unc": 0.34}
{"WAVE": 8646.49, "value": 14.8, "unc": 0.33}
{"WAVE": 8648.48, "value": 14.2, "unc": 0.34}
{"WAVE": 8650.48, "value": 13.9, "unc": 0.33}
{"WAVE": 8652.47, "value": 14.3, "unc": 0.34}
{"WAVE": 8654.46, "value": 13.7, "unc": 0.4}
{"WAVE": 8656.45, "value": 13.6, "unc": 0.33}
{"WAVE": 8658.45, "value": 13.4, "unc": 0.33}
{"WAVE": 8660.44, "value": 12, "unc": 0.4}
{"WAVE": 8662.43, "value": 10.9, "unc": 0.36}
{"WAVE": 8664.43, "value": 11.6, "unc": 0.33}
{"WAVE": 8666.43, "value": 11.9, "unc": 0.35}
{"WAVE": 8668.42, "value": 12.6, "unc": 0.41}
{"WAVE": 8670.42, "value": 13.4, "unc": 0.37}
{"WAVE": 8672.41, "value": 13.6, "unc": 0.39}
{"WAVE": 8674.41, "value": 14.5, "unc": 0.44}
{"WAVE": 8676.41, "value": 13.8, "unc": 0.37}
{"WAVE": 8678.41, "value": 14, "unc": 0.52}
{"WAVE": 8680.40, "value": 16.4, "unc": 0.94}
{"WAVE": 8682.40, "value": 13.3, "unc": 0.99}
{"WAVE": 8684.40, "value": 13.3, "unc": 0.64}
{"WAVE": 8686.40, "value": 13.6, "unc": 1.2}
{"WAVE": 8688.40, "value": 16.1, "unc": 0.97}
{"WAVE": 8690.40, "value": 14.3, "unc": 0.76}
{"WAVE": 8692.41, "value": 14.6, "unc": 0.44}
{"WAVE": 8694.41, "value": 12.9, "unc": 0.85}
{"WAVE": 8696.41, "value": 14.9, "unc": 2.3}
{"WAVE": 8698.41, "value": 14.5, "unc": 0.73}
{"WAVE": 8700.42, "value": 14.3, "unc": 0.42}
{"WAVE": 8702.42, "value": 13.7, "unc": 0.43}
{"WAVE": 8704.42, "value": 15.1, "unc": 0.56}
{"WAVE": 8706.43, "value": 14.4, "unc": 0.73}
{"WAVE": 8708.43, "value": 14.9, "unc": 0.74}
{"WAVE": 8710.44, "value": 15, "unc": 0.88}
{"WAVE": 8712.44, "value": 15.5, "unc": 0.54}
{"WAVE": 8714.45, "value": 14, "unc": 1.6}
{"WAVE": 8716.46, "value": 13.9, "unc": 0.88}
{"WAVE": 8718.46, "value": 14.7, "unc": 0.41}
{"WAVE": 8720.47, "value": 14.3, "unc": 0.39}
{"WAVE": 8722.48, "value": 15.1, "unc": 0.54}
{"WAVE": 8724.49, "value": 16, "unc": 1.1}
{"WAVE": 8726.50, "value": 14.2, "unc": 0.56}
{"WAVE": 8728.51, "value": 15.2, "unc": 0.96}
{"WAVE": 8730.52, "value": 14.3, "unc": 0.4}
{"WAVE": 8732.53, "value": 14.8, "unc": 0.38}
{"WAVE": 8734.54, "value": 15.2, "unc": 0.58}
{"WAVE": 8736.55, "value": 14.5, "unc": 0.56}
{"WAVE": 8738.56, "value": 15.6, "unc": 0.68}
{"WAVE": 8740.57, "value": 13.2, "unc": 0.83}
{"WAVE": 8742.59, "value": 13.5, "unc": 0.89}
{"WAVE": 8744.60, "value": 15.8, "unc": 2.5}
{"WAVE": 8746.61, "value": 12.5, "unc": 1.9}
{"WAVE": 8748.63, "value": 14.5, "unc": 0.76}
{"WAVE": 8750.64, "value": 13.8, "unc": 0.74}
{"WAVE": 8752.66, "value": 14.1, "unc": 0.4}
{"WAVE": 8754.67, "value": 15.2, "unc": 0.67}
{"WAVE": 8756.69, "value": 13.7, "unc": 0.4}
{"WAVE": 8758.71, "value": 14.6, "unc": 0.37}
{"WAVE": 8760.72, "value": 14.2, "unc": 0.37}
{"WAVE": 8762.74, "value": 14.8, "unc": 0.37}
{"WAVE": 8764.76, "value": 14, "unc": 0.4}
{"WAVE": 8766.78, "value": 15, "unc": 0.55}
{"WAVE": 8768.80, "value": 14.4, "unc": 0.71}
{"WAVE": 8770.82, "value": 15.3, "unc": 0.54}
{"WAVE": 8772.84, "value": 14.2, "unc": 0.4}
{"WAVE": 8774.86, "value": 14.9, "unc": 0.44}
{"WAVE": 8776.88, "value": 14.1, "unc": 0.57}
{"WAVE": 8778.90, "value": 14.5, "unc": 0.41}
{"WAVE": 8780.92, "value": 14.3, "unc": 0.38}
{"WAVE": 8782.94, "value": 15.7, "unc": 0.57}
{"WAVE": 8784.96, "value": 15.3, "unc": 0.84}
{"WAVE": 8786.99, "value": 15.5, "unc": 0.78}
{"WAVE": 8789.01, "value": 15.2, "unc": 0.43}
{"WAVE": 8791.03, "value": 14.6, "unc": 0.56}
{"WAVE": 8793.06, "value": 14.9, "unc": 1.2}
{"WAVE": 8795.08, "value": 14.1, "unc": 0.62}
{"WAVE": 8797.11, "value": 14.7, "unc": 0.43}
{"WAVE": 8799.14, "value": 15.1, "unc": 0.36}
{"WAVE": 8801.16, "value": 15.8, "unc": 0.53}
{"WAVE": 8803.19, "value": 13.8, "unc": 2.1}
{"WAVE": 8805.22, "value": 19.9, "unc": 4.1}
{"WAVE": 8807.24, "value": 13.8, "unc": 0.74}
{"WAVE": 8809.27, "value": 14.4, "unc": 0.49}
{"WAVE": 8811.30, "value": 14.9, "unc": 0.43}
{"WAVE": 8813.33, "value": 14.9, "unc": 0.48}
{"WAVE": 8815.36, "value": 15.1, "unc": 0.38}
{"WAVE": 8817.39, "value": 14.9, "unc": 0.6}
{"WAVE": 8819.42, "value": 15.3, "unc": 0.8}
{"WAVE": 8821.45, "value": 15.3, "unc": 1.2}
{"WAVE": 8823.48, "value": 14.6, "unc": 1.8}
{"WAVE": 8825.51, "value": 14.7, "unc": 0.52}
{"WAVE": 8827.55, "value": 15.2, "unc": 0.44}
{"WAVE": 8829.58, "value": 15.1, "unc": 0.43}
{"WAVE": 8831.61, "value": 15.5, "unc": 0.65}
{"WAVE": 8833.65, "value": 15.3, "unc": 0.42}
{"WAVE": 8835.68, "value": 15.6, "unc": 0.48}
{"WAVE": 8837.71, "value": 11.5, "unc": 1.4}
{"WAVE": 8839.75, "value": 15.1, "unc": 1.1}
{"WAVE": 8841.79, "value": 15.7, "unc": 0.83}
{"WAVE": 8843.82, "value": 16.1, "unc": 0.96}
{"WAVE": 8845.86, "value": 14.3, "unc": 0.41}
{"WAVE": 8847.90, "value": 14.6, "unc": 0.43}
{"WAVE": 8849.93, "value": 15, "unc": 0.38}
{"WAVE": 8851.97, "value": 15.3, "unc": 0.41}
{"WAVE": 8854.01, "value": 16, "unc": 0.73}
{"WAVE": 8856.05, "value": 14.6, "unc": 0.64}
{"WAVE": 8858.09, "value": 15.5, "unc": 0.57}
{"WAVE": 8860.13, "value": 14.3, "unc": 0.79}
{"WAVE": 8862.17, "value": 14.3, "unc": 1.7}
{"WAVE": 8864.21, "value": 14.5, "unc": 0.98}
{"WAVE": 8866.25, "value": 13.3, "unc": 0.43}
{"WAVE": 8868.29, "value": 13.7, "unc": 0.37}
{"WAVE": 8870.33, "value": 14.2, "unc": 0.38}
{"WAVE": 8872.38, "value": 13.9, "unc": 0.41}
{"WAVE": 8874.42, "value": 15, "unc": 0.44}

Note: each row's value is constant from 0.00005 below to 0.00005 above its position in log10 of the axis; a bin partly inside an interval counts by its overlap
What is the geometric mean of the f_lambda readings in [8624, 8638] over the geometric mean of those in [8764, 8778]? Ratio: 0.993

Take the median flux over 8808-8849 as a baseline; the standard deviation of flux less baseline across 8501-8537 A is 0.6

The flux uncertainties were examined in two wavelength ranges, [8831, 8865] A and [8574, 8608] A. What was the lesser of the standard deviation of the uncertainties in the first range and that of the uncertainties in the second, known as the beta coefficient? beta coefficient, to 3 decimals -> 0.023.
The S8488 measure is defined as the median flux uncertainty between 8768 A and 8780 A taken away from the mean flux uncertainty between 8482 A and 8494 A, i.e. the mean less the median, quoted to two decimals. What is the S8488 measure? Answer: -0.12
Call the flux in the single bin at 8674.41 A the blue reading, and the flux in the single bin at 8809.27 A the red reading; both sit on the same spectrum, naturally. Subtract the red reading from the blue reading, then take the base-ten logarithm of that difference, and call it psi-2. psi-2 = -1.0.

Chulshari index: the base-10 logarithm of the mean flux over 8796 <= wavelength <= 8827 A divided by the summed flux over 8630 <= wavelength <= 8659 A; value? -1.16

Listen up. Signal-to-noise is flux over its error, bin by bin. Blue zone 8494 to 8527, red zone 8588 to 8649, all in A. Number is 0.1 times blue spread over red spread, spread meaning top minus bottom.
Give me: 0.15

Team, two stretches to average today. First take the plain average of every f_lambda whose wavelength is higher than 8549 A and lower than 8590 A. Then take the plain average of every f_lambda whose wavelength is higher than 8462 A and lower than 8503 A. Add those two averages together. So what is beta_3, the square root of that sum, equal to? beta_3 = 5.23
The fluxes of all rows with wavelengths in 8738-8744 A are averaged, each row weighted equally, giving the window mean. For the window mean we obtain 14.1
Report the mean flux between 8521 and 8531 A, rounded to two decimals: 13.86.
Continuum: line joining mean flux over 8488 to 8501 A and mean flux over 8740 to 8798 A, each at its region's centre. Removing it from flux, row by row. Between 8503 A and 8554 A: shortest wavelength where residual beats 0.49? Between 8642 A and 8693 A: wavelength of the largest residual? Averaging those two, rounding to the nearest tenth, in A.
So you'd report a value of 8594.3 A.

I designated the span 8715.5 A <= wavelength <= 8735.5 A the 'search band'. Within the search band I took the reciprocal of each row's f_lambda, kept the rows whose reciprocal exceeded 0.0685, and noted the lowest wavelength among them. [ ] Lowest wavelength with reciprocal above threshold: 8716.46 A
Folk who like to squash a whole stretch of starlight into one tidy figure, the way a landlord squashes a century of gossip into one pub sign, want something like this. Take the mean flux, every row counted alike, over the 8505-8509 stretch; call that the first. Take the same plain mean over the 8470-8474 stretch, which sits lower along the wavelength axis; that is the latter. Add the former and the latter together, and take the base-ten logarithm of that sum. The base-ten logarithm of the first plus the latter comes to 1.45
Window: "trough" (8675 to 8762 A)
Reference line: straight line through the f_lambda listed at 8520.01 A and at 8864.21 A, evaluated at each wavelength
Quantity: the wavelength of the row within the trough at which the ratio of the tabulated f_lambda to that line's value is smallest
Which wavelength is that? 8746.61 A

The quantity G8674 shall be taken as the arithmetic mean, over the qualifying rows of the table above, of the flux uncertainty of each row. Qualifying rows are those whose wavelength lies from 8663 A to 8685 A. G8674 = 0.52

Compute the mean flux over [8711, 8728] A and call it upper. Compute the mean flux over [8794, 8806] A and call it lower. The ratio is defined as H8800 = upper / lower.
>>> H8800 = 0.95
